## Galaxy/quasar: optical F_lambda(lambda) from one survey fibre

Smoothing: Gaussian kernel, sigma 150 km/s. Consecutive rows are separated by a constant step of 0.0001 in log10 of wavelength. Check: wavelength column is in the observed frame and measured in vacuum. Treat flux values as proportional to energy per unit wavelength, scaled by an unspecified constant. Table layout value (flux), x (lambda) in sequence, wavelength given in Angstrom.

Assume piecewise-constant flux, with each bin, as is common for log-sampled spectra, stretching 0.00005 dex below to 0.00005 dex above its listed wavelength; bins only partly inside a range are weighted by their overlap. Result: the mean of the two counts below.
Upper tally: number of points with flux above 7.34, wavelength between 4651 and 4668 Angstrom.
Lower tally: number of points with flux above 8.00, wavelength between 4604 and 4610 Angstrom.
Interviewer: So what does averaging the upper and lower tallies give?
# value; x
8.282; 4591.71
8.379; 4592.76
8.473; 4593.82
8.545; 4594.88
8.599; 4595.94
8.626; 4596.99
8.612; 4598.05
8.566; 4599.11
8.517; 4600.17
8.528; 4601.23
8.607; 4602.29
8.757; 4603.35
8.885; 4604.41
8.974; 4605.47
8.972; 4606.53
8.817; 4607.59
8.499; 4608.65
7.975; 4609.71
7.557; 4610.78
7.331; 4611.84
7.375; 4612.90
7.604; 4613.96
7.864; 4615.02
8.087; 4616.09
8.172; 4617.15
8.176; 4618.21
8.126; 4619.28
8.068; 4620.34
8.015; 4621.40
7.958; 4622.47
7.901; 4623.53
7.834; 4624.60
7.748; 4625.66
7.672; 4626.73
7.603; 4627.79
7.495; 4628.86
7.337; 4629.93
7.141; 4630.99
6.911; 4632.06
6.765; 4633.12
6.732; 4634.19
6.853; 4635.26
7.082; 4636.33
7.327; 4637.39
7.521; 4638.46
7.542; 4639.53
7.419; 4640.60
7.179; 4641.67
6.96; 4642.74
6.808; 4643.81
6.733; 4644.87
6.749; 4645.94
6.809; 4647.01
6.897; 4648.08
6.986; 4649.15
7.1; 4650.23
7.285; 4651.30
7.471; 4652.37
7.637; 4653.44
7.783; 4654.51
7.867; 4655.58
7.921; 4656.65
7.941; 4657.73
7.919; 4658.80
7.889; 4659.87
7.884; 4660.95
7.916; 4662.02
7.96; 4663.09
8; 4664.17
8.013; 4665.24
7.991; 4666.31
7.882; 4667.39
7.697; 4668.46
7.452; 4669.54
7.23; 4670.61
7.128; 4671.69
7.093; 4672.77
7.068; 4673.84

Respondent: 10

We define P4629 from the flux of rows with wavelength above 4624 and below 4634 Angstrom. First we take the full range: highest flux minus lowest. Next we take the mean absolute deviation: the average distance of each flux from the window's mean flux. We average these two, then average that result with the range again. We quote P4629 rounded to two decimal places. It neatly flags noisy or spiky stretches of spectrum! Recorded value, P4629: 0.88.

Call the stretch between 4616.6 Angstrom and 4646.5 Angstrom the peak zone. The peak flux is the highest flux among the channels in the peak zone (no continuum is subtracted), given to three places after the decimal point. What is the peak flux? 8.176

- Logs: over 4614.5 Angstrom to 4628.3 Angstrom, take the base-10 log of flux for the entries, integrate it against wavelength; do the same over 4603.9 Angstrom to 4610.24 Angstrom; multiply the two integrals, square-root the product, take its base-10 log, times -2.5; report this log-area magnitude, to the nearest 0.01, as -2.34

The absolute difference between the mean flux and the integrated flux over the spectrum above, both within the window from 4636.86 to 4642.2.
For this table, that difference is 32.1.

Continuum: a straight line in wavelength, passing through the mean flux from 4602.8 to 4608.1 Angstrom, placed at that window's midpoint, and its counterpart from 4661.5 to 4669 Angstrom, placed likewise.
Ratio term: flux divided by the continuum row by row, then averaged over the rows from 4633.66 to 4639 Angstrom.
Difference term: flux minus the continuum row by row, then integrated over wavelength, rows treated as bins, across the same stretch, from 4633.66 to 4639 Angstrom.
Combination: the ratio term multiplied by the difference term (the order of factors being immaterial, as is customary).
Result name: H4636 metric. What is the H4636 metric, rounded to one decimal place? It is -5.8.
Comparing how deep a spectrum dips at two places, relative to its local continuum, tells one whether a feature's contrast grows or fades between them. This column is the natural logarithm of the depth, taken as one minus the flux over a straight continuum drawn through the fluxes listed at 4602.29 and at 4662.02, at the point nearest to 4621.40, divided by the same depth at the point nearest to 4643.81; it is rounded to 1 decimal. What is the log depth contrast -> -1.3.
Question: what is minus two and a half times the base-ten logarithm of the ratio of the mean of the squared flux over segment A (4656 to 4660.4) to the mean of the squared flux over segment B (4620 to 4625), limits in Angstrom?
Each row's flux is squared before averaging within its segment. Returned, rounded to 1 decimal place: 0.0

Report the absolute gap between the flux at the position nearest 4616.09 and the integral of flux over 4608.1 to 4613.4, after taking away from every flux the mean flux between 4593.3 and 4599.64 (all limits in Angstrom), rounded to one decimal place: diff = 3.9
